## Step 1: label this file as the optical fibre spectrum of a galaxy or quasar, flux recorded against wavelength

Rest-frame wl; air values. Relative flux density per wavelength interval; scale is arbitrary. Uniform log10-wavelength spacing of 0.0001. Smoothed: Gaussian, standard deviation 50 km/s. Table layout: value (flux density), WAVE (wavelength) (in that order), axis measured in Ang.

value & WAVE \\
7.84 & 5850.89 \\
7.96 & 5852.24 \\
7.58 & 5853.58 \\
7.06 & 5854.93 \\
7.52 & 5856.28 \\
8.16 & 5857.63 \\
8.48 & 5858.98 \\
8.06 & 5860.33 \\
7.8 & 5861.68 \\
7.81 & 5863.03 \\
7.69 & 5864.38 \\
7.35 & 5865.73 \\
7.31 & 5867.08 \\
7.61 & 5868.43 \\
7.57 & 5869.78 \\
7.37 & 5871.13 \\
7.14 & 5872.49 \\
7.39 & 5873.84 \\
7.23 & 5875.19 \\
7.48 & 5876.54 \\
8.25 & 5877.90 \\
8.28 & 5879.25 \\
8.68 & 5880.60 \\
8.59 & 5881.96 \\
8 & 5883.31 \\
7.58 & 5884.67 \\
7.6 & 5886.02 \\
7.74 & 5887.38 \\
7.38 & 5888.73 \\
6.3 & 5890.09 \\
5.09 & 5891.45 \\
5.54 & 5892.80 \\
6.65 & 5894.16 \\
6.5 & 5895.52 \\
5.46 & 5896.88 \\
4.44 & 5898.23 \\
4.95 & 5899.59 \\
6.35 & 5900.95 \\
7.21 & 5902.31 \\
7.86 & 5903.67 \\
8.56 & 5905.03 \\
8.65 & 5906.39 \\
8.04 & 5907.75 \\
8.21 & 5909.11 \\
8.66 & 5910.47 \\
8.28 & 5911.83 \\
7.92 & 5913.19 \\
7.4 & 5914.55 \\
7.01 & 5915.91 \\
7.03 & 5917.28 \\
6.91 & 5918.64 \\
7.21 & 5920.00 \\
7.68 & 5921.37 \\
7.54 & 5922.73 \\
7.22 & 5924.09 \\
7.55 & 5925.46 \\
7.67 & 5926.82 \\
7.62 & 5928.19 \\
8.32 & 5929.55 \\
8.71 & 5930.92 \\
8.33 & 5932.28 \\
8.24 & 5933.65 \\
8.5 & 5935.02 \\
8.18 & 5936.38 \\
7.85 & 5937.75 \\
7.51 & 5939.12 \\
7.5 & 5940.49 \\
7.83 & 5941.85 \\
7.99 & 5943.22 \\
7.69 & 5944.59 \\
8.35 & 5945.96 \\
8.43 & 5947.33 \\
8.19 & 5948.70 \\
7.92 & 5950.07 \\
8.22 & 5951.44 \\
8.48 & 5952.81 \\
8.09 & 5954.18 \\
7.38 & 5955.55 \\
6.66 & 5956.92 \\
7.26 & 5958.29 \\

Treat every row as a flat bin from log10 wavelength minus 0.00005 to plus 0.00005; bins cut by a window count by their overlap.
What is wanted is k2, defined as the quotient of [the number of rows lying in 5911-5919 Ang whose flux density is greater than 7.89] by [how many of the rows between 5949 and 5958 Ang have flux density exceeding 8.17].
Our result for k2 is 1.0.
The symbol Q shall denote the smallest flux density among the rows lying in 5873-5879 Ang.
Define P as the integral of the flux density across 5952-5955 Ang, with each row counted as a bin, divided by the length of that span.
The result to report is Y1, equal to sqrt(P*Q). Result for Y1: 7.7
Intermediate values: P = 8.25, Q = 7.23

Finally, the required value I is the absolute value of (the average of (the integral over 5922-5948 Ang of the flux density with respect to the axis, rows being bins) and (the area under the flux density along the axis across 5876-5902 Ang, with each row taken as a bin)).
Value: 193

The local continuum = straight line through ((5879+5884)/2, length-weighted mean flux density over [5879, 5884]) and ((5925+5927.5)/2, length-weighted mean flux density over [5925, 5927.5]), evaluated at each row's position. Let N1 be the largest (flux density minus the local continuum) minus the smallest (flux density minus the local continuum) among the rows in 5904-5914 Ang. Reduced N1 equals 0.7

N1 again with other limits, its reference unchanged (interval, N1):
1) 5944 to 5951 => 0.8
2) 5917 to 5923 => 0.8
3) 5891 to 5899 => 2.1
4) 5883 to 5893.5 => 2.8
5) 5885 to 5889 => 0.3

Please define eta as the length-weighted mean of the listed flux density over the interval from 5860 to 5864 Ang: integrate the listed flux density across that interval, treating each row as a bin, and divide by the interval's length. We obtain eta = 7.86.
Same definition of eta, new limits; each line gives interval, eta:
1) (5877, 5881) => 8.34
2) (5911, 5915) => 7.93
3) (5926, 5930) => 7.84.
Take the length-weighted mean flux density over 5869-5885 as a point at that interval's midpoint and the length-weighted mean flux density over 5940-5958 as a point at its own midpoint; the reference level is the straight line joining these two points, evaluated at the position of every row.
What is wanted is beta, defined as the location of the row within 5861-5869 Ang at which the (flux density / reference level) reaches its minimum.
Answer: 5867.08 Ang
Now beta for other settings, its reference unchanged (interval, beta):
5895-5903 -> 5898.23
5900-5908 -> 5900.95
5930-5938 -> 5937.75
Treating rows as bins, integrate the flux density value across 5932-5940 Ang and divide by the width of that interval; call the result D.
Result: 8.1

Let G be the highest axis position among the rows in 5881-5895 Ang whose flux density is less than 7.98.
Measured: 5894.16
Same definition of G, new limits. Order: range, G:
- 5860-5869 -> 5868.43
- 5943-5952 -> 5950.07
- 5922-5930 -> 5928.19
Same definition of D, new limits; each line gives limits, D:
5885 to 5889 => 7.6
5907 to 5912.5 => 8.3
